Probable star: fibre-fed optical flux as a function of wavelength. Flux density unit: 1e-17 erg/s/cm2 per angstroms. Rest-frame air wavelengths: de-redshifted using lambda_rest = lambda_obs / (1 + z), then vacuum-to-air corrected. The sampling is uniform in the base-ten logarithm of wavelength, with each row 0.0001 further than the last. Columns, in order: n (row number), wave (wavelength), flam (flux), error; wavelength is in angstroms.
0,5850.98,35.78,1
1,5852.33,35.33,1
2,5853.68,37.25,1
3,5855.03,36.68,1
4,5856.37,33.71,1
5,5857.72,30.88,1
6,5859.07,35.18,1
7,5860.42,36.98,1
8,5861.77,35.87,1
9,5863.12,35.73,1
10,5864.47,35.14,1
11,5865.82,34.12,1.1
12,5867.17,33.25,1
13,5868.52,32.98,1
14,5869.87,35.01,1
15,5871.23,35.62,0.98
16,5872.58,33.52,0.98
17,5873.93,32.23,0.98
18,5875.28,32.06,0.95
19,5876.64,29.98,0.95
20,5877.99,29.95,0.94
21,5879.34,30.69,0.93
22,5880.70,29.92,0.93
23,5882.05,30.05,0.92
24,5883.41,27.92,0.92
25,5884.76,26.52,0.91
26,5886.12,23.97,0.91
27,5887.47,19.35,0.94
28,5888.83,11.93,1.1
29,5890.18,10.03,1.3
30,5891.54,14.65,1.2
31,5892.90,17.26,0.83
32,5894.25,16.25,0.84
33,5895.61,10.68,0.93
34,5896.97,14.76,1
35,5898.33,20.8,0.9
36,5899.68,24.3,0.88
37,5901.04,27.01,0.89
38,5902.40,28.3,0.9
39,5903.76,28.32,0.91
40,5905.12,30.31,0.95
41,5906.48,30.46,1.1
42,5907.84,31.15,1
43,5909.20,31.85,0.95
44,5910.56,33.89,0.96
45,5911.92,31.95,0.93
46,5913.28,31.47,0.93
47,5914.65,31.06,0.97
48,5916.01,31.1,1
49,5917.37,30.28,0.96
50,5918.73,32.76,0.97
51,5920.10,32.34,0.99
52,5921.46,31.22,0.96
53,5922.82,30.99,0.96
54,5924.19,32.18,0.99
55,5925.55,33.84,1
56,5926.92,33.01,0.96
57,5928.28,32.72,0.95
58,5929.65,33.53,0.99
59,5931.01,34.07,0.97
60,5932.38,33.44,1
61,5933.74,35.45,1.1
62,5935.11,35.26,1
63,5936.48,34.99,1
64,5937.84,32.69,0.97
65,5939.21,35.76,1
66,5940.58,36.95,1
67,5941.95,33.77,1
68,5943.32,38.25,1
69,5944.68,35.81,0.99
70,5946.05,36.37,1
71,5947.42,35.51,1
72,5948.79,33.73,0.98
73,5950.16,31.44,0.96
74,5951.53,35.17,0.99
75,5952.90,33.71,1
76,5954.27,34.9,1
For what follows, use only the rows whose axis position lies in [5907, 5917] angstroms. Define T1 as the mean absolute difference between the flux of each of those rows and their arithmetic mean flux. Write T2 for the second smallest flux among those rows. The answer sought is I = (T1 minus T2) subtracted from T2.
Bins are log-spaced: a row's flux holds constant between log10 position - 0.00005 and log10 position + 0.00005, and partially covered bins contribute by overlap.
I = 62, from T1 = 0.7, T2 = 31.1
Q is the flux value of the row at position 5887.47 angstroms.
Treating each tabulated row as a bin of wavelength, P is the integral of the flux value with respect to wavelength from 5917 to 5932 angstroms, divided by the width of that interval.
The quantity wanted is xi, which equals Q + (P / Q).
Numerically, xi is 21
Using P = 33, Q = 19.35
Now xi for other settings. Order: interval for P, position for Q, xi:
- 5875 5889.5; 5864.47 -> 36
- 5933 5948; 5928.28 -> 34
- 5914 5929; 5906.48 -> 32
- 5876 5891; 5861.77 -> 37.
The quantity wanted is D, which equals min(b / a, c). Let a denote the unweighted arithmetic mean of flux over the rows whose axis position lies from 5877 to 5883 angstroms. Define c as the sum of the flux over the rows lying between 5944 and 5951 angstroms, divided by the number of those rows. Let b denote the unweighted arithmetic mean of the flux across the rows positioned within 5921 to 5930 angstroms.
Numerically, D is 1.08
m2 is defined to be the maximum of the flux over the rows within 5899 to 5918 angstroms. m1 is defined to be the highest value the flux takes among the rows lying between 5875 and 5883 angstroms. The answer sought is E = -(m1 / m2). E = -0.95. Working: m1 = 32.06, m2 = 33.89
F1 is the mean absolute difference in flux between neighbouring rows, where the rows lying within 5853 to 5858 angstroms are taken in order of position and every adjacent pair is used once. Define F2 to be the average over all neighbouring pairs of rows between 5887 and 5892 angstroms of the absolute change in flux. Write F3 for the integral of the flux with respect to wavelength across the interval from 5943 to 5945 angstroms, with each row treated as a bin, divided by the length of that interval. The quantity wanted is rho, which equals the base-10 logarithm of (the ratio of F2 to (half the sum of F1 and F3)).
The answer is -0.63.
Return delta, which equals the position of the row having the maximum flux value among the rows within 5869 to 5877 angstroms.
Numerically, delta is 5871.23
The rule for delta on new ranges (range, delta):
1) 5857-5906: 5860.42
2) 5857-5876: 5860.42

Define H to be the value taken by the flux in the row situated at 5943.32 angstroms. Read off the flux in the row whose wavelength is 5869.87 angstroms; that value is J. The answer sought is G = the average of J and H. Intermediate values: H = 38.25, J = 35.01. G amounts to 36.6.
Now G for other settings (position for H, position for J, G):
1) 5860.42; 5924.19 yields 34.6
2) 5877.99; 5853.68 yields 33.6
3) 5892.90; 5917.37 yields 23.8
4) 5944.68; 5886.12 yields 29.9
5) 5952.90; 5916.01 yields 32.4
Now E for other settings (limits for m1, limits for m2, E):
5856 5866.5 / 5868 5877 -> -1.04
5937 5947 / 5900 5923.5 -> -1.13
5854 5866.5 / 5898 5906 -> -1.22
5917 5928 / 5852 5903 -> -0.91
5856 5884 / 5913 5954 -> -0.97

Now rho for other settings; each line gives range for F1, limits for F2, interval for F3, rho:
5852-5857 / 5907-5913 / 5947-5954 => -1.06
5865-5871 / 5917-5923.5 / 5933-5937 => -1.23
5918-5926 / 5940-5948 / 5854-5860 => -0.89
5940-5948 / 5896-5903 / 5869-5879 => -0.71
